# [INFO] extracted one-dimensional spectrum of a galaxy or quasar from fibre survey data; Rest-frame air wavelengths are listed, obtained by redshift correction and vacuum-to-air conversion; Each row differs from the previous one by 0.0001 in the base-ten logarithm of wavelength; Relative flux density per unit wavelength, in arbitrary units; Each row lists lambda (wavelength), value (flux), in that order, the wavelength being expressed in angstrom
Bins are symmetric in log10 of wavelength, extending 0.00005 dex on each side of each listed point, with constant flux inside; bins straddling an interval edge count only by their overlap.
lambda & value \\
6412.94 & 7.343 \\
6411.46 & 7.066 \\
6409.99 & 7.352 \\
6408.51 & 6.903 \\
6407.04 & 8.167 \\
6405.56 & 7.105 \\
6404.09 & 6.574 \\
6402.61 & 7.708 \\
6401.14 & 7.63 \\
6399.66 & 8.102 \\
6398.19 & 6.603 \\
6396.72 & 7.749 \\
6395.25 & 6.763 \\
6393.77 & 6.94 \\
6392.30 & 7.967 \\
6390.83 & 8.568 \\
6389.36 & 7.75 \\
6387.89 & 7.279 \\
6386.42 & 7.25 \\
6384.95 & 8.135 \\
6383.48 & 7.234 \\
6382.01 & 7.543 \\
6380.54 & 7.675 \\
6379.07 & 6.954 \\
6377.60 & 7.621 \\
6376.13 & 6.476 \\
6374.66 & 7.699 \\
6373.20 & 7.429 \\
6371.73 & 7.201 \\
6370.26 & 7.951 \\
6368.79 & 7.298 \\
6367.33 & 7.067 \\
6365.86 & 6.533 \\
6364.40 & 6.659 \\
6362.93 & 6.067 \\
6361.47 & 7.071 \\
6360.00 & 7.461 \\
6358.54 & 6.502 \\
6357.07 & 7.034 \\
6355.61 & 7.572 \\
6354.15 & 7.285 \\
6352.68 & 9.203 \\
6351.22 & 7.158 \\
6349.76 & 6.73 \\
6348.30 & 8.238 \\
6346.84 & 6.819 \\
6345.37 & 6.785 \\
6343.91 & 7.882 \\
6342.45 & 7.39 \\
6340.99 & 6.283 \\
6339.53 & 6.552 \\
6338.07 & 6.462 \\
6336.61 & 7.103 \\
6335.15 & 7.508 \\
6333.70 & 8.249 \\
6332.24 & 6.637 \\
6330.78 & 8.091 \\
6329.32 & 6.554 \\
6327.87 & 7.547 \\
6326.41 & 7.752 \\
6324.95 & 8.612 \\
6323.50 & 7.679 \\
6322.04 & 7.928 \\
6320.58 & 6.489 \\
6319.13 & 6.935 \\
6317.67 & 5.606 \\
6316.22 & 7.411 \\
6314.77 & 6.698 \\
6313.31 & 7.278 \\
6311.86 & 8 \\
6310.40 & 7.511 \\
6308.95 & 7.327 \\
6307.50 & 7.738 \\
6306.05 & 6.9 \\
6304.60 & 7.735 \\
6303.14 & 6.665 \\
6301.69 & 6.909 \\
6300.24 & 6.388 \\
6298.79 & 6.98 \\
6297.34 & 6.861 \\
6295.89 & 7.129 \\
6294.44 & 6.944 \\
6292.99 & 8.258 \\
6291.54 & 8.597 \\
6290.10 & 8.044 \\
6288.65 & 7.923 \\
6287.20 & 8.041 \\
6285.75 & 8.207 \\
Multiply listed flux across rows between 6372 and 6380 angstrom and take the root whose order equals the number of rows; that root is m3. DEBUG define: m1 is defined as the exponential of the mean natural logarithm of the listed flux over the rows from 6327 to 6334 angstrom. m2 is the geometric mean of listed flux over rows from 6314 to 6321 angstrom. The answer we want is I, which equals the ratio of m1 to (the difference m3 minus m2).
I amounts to 12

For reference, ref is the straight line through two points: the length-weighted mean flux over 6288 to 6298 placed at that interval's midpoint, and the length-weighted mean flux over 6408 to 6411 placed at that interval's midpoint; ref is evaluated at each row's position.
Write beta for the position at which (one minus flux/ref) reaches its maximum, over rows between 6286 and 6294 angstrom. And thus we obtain 6288.65 angstrom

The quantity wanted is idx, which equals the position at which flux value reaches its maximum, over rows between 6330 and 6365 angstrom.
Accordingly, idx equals 6352.68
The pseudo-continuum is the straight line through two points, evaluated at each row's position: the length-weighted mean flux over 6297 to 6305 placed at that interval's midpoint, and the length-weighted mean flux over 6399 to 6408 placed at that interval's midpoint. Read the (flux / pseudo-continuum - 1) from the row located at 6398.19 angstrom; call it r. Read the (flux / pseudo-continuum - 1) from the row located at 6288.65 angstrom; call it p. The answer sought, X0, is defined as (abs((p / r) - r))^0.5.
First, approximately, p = 0.16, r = -0.12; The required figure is 1.1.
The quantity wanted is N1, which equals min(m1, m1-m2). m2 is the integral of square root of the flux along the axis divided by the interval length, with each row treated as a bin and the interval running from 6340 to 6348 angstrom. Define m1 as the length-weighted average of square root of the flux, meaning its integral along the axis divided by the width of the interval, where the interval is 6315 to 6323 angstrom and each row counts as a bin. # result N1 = -0.04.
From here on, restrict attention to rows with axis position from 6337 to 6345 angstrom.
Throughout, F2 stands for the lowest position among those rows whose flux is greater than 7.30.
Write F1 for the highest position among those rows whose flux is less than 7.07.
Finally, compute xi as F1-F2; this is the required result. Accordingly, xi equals -1.5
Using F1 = 6340.99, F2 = 6342.45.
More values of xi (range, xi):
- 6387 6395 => 4.4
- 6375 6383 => 1.5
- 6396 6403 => 1.5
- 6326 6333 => 5.8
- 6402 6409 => 5.9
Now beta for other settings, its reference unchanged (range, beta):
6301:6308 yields 6303.14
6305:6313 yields 6306.05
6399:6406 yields 6404.09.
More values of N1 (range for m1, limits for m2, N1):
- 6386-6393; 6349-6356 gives 0.04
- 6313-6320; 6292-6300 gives -0.09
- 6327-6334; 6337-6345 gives 0.08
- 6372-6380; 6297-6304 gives 0.09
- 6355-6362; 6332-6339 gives -0.02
